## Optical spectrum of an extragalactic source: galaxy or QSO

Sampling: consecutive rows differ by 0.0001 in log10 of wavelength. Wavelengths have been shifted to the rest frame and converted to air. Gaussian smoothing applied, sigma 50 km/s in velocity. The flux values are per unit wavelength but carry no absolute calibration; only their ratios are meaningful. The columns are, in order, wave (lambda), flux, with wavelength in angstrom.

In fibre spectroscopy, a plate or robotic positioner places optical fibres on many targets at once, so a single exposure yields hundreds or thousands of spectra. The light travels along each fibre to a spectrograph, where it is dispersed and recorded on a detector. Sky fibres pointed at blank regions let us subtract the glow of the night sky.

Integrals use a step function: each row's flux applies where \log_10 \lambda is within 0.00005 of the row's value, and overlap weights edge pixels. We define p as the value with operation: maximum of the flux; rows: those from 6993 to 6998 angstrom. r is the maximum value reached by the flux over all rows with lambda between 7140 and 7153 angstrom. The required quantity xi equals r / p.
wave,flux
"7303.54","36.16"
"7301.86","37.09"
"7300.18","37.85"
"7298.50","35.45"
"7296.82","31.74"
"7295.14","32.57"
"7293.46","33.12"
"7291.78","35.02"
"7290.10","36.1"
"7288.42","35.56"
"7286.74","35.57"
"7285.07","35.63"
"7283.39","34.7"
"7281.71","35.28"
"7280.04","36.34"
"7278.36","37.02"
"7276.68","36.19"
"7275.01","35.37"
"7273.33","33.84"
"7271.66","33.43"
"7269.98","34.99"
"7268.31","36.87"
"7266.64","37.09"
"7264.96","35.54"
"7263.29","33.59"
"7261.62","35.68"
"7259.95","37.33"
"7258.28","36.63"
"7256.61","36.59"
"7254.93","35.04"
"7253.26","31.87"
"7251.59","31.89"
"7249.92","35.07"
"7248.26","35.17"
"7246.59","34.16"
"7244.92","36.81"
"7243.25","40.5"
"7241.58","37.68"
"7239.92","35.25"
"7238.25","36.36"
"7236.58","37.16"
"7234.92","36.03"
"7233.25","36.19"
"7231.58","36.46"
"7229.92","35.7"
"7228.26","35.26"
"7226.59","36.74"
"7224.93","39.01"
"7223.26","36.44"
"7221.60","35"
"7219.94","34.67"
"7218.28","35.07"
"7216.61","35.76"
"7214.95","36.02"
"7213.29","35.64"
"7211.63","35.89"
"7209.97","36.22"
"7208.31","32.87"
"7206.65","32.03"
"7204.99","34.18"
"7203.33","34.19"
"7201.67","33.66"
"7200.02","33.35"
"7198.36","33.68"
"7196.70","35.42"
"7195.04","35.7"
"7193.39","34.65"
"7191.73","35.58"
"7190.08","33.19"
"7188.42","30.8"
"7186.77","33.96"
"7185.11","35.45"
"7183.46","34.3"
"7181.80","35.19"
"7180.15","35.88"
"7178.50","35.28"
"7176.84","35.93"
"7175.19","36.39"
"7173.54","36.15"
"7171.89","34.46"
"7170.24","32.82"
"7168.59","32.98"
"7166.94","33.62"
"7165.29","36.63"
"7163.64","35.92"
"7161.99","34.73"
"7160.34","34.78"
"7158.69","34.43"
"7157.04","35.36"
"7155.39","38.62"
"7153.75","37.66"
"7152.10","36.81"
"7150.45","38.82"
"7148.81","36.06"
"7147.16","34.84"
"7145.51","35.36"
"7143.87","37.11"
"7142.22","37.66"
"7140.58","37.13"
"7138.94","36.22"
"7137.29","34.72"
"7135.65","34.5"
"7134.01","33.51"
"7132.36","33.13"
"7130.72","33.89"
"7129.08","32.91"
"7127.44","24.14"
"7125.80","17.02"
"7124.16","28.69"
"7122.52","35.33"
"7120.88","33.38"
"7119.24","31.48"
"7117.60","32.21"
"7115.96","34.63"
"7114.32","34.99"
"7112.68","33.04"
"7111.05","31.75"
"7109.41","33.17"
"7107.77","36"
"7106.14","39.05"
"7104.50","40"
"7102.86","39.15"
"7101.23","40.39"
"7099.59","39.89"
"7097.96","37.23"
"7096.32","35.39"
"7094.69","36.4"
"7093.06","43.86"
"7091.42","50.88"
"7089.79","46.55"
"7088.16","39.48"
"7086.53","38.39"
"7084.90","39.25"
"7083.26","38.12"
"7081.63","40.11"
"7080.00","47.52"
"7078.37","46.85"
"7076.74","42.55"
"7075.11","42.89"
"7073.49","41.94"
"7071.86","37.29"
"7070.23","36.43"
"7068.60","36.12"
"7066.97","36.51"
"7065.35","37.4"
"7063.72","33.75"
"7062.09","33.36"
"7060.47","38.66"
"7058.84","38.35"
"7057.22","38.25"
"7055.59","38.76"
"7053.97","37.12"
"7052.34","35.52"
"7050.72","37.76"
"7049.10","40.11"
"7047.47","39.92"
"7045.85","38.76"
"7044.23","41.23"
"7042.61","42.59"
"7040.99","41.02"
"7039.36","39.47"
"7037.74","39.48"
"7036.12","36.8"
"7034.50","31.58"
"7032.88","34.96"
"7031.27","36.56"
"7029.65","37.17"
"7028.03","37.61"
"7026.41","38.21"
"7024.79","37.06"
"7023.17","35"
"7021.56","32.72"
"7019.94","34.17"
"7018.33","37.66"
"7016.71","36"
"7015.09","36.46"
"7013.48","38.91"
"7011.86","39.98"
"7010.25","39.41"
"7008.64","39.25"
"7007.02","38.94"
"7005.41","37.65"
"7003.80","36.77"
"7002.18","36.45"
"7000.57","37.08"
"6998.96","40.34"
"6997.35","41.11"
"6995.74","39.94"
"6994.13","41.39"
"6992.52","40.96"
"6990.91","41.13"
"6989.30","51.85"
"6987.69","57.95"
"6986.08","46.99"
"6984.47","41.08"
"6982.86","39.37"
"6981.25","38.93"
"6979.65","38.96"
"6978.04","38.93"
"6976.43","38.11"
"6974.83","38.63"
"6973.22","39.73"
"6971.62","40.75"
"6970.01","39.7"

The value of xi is 0.94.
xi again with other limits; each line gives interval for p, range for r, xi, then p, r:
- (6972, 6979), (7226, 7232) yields 0.92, 39.73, 36.74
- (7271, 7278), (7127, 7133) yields 0.94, 36.19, 33.89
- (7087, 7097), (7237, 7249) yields 0.80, 50.88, 40.5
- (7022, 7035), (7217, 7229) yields 1.02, 38.21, 39.01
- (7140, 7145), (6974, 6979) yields 1.03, 37.66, 38.93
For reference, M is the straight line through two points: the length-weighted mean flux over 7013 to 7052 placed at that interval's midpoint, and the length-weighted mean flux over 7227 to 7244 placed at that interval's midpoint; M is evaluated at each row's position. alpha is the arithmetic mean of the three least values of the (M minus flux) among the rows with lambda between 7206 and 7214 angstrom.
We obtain 0.8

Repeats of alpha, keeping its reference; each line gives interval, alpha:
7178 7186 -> 1.3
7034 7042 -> -2.5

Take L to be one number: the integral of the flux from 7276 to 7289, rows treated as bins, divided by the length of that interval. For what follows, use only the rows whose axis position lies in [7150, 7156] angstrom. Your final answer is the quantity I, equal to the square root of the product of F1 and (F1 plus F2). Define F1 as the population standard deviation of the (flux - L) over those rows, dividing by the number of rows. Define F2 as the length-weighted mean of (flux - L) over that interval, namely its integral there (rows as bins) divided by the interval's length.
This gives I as 1.5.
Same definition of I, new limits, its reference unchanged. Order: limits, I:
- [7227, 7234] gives 0.5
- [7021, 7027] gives 2.1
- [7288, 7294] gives 0.6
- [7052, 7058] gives 1.9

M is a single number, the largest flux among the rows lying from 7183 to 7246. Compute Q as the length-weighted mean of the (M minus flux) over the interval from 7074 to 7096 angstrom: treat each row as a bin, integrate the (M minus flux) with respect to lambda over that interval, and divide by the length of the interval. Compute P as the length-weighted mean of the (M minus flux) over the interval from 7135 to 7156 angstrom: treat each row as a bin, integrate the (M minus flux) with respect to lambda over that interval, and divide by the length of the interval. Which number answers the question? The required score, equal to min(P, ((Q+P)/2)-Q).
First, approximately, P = 3.9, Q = -2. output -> 2.9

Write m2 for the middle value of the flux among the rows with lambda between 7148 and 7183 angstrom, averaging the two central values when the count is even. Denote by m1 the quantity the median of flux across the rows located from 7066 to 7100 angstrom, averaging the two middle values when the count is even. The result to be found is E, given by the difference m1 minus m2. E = 3.6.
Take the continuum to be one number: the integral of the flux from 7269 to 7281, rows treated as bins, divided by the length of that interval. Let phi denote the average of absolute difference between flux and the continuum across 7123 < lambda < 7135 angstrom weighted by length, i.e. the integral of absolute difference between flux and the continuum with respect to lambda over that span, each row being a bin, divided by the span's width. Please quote 6.0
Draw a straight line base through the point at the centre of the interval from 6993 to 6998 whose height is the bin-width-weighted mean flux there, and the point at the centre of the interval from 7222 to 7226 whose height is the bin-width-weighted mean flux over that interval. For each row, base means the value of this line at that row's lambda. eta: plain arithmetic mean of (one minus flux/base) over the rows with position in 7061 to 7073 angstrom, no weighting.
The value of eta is 0.10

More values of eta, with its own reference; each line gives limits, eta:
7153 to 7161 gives 0.06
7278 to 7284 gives 0.02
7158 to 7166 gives 0.08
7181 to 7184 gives 0.09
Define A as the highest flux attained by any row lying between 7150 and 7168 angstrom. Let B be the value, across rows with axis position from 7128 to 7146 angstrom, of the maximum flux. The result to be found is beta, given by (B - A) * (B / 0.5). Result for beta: -87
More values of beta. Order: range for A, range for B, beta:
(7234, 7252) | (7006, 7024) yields -42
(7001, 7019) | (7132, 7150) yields -175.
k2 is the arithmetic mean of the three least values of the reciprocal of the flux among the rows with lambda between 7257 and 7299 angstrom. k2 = 0.027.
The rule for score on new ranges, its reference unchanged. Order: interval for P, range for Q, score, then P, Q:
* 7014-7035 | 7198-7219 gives -0.7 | 4.6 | 6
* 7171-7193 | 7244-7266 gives 0.1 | 5.7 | 5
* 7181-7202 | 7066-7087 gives 3.0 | 6.3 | 0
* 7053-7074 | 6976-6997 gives 2.8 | 3.4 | -2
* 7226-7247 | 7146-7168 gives -0.3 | 4.0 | 5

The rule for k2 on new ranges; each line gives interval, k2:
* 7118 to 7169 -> 0.026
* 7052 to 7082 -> 0.022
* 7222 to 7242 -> 0.026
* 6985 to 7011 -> 0.019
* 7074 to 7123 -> 0.021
